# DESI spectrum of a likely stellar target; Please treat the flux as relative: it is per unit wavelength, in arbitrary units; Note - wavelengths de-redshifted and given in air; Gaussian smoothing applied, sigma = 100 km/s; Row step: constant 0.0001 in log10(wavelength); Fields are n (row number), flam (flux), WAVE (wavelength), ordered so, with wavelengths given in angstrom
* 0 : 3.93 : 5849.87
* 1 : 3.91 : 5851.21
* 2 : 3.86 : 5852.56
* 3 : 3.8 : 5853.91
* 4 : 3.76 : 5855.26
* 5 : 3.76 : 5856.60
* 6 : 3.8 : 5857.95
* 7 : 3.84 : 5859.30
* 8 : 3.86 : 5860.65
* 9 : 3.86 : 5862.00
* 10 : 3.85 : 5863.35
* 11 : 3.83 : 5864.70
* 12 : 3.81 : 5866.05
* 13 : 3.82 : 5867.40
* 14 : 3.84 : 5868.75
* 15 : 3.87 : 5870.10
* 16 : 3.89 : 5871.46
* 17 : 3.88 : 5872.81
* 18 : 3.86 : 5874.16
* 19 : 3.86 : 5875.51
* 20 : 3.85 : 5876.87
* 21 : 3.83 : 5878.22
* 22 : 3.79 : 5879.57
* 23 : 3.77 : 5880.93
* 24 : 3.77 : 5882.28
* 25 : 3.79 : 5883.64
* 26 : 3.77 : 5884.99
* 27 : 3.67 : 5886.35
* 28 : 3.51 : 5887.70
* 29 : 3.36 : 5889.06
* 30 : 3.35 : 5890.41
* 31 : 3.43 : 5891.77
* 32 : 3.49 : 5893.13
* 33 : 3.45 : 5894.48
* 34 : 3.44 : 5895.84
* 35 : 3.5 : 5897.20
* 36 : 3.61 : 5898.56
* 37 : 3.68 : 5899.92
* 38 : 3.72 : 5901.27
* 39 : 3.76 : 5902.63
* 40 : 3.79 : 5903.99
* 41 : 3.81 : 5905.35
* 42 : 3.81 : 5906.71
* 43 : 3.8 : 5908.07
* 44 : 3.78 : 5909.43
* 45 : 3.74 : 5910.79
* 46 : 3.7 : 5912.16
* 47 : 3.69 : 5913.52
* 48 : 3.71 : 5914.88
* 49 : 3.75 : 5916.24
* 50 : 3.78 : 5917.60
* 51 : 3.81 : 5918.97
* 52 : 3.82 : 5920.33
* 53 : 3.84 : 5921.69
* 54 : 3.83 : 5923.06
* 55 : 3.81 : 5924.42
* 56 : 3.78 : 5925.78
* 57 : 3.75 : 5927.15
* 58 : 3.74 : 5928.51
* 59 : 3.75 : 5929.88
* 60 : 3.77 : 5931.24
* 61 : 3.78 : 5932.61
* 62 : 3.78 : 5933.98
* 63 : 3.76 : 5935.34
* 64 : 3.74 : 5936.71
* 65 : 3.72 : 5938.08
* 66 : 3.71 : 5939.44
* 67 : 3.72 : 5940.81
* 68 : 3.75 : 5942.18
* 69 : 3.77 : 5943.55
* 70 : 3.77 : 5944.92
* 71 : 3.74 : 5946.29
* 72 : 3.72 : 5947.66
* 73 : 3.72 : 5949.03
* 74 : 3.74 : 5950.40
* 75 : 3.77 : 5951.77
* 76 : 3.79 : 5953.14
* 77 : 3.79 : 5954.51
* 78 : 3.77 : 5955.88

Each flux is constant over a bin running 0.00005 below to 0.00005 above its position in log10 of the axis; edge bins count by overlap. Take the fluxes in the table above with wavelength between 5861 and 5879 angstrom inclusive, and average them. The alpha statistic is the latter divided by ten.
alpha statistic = 0.385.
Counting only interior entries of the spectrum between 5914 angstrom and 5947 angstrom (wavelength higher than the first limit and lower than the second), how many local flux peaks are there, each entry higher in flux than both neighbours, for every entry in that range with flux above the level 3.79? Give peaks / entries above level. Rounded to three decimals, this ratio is 0.200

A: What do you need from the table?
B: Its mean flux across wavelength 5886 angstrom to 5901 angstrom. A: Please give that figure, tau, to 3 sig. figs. 3.50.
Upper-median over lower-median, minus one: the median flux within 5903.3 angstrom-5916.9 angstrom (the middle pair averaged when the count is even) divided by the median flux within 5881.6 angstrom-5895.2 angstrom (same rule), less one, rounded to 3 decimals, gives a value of 0.076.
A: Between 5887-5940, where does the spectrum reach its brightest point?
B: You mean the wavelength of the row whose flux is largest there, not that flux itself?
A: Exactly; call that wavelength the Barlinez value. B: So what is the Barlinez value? 5921.69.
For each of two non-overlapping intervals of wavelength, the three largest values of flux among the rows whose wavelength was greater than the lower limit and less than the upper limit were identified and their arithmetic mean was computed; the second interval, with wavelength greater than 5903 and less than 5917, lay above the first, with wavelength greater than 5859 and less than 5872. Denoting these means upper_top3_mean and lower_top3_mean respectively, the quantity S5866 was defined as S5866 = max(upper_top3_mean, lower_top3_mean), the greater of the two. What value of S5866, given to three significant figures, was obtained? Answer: 3.87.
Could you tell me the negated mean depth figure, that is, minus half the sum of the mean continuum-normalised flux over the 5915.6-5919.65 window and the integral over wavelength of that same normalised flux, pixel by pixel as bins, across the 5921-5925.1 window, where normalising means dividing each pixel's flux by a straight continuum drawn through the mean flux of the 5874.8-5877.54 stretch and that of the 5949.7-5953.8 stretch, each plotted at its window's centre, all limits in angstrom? -2.56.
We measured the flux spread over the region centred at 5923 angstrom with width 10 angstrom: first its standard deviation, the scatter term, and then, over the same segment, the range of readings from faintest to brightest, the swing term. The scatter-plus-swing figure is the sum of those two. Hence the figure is 0.12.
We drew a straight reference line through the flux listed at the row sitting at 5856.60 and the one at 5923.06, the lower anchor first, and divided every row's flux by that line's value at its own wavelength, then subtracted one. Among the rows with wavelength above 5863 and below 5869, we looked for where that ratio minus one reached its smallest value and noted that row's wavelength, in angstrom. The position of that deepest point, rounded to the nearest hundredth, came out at 5866.05 angstrom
